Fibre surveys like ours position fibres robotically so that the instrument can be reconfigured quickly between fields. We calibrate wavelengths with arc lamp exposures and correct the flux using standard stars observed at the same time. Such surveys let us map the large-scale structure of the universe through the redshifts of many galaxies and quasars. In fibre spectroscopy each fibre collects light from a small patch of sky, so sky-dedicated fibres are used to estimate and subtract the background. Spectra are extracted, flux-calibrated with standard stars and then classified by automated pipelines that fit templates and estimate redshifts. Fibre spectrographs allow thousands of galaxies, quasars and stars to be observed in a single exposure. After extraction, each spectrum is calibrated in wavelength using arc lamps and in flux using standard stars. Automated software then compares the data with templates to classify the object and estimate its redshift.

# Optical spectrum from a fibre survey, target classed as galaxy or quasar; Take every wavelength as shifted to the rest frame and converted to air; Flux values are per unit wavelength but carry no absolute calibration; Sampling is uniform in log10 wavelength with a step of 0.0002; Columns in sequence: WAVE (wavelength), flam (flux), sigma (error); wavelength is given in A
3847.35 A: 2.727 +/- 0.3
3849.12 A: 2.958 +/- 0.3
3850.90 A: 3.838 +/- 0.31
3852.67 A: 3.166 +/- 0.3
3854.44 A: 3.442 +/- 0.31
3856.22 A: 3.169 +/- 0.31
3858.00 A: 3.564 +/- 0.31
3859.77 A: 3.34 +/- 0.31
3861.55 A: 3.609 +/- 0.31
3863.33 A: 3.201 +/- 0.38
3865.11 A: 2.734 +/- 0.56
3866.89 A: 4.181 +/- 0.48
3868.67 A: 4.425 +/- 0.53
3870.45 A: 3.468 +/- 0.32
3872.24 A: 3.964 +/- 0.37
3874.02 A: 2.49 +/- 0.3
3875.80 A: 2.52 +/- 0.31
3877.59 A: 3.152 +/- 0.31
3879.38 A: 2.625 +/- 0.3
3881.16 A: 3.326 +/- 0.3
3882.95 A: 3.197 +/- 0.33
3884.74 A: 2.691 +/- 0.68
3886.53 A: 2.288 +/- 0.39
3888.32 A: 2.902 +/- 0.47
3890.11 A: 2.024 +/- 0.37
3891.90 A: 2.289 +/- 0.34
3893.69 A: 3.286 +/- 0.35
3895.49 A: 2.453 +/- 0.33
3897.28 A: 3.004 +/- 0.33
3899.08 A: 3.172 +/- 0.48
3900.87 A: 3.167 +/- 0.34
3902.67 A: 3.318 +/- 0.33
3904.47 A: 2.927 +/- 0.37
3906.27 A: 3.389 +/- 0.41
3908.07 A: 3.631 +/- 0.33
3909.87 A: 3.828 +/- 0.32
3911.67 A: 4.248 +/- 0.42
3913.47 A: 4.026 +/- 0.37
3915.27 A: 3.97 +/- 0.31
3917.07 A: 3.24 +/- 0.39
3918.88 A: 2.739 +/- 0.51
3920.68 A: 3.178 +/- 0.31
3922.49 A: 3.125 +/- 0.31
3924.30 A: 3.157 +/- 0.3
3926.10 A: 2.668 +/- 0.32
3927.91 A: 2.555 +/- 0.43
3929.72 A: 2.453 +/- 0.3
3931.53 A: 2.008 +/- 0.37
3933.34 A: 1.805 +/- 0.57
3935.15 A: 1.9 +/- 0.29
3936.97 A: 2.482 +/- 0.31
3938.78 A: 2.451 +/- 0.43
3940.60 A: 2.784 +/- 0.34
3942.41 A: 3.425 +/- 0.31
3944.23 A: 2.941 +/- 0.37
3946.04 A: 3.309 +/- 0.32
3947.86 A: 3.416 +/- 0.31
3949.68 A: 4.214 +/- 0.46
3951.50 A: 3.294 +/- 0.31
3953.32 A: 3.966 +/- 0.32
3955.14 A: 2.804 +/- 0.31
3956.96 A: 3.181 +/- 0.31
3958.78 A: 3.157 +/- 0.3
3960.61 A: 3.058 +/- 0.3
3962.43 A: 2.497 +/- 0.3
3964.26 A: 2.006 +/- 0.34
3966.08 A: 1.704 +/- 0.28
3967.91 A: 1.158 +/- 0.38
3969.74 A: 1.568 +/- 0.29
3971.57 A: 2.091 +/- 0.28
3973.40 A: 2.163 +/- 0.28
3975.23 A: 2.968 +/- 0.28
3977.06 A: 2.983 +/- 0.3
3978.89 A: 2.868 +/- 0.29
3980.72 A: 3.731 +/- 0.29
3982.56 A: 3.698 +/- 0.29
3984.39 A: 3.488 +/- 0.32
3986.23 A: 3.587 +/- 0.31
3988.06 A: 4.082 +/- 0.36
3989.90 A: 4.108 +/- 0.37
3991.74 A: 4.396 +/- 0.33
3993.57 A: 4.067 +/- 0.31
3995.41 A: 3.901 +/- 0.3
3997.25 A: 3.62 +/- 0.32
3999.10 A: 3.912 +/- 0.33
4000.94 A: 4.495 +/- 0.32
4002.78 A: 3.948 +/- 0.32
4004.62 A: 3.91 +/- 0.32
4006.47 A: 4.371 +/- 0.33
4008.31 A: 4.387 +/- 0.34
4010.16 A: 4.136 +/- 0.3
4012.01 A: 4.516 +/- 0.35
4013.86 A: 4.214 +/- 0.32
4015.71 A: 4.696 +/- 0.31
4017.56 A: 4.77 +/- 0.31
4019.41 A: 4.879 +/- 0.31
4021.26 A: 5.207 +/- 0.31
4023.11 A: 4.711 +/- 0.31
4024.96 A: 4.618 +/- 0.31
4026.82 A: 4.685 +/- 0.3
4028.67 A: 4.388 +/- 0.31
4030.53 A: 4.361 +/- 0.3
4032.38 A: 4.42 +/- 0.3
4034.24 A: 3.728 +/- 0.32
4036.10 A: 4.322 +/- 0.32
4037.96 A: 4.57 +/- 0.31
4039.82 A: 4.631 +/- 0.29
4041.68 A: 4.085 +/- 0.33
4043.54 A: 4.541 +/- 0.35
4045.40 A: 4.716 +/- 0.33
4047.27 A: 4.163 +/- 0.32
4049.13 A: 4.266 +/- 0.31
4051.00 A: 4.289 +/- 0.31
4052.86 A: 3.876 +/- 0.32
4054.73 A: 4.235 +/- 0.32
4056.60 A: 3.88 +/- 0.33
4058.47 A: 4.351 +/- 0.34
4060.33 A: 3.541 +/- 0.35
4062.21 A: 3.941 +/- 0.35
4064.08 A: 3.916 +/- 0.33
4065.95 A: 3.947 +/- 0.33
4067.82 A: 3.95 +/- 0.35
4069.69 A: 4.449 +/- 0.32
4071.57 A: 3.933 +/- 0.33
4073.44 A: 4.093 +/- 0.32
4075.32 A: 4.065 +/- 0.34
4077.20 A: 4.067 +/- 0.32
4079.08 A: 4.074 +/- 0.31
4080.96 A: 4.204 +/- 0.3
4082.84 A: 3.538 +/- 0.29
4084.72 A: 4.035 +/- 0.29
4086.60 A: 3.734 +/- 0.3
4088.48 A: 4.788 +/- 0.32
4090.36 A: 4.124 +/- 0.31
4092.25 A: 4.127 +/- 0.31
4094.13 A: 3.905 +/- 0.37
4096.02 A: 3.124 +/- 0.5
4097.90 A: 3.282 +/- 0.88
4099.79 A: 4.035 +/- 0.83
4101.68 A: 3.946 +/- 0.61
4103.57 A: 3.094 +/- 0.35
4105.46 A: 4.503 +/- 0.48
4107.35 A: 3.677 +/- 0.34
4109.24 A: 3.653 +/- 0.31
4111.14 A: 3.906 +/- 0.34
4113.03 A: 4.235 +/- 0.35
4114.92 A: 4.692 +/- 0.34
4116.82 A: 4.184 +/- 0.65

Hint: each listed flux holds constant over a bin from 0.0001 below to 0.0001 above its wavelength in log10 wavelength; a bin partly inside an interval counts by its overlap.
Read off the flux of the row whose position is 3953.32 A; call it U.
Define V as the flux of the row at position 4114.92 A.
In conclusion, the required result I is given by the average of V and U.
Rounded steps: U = 3.966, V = 4.692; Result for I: 4.3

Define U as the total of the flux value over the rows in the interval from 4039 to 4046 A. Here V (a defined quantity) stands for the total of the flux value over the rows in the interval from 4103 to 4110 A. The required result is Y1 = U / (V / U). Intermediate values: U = 18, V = 15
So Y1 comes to 22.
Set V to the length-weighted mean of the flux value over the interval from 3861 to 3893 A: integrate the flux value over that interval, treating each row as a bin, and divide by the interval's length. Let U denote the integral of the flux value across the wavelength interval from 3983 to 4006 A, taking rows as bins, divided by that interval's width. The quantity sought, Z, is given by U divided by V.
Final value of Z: 1.30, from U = 4.0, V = 3.06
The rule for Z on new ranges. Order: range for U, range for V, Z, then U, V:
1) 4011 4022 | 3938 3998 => 1.51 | 4.7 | 3.11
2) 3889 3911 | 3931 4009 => 0.96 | 3.1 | 3.17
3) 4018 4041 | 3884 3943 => 1.55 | 4.5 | 2.92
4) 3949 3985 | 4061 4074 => 0.70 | 2.8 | 4.02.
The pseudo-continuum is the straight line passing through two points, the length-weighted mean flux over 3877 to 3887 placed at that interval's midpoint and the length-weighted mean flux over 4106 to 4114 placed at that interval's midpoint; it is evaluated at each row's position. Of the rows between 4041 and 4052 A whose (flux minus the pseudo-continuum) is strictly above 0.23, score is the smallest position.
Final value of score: 4041.68 A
